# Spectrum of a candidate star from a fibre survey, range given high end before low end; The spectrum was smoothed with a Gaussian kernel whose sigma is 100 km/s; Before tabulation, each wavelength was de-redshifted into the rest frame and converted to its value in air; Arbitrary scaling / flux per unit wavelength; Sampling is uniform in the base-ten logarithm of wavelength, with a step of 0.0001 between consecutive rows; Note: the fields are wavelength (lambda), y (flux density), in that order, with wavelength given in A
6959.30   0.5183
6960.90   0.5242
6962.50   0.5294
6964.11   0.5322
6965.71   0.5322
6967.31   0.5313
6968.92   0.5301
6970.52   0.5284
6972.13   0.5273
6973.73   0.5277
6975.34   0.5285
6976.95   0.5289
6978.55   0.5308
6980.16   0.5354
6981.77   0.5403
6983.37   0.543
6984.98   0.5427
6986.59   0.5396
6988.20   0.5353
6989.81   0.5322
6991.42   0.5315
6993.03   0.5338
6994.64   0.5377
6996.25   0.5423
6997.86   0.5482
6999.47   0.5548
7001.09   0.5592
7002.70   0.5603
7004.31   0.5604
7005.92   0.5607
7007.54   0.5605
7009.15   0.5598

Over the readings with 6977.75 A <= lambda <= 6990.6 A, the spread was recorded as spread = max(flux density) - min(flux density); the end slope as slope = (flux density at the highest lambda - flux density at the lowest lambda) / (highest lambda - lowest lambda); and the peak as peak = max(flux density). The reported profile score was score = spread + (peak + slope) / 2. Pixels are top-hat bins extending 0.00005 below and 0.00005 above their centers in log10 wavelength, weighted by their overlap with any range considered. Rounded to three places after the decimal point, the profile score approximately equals 0.284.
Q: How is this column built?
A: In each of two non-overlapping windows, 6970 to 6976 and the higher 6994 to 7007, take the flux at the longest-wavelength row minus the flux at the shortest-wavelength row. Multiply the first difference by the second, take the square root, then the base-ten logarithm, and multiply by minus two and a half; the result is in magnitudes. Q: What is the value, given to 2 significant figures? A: 7.0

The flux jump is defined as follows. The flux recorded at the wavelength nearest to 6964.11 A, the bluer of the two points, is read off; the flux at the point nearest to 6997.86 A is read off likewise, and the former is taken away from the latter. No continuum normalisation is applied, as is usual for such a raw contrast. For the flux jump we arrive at 0.016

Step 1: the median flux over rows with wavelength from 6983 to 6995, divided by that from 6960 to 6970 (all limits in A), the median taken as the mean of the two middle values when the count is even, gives 1.01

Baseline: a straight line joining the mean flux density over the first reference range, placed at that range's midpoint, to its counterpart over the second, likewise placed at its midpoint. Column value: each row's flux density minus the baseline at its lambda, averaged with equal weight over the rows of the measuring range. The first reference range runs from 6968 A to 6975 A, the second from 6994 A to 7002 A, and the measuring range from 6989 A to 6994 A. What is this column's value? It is -0.011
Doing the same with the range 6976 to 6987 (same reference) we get 0.001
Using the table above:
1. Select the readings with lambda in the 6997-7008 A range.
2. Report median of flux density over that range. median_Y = 0.560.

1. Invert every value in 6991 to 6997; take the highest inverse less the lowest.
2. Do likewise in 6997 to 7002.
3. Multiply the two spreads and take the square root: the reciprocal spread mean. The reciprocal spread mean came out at 0.037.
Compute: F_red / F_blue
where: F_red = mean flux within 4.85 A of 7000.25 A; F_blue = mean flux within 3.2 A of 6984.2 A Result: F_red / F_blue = 1.02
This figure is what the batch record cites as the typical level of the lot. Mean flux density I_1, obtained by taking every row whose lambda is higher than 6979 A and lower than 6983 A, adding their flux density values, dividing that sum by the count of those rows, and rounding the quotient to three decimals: 0.538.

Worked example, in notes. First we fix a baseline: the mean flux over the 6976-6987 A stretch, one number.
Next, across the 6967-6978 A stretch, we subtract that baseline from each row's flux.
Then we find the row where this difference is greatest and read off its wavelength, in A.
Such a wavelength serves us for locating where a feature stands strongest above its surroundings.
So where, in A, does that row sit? 6967.31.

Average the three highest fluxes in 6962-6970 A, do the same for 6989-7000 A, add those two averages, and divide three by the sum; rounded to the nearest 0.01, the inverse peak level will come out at 2.78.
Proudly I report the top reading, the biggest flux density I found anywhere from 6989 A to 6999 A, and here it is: 0.5482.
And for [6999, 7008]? 0.5607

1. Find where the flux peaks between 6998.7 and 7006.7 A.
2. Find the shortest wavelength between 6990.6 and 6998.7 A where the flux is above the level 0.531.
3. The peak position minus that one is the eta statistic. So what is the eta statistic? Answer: 14.5 A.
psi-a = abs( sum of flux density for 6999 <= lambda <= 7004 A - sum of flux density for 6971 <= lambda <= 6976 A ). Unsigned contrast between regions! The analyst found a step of 0.09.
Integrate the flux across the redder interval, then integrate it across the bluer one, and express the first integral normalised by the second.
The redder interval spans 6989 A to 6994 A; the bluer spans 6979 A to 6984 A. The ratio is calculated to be 0.99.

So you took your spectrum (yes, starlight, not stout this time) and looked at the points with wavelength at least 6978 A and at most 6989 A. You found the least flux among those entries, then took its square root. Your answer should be 0.729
